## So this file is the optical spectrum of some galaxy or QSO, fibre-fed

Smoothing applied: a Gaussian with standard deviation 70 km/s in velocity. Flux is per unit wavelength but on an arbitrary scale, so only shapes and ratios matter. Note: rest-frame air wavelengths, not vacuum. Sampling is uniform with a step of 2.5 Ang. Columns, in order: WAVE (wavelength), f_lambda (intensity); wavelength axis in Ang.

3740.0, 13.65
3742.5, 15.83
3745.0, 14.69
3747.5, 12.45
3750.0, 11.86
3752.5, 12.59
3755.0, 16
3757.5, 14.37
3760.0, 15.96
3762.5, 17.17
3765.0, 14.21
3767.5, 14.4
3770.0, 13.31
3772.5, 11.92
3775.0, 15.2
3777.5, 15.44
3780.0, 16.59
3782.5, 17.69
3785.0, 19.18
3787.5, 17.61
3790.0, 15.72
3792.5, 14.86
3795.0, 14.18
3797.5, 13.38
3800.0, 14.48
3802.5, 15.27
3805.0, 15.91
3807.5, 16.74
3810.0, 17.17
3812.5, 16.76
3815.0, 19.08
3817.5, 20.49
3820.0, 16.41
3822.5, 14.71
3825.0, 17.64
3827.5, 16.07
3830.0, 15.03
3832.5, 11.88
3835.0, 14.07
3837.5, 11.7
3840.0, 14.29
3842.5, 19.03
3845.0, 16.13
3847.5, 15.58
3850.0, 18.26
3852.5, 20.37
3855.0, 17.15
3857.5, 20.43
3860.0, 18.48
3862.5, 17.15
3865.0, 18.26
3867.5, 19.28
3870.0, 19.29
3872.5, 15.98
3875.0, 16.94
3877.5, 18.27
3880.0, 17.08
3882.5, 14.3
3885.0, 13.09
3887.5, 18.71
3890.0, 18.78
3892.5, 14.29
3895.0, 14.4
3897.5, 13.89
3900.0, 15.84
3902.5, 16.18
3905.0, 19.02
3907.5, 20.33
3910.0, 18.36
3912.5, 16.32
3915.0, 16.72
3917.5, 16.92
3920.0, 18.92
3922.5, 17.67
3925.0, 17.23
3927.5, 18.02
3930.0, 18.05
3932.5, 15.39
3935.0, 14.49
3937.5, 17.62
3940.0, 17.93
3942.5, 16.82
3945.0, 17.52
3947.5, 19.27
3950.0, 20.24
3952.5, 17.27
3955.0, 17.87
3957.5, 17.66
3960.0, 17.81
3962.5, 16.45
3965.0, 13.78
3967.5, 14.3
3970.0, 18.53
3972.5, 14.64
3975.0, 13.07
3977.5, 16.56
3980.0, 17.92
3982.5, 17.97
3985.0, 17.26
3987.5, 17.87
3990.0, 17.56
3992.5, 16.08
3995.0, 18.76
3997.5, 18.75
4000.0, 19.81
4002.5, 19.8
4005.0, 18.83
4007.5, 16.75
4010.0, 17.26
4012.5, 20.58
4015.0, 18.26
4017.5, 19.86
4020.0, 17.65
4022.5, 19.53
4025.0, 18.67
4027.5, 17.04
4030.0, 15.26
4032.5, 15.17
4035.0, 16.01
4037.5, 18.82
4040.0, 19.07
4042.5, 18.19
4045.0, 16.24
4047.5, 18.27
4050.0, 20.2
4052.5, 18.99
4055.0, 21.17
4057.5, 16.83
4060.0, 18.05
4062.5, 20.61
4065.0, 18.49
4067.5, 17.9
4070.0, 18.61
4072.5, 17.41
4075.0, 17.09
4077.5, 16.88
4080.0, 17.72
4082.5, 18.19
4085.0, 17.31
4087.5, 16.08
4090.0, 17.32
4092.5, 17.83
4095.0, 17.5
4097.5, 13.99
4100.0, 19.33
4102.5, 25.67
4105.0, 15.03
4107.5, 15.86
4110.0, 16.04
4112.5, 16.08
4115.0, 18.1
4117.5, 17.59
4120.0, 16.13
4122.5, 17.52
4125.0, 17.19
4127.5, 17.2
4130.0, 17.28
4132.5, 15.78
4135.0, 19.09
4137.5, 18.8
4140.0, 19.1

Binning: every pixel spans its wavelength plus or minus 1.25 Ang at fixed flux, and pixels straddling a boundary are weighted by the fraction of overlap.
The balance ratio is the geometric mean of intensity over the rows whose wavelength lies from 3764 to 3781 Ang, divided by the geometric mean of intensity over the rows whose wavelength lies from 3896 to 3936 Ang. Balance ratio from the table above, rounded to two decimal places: 0.85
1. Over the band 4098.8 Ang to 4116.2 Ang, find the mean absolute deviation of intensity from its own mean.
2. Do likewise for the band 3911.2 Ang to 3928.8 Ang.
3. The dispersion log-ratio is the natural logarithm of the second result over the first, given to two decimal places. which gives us -1.32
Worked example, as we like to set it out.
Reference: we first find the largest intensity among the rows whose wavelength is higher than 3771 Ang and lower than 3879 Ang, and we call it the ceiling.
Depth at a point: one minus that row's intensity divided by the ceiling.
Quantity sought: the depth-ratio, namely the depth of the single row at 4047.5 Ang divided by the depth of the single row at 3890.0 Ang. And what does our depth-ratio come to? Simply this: 1.3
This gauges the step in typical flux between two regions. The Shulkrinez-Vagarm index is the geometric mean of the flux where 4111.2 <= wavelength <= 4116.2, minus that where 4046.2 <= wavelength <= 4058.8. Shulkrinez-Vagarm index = -2.0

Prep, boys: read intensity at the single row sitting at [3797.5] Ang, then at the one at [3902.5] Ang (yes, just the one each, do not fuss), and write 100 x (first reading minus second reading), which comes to -280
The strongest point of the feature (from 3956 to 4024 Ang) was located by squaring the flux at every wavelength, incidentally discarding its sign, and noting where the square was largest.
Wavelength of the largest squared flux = 4012.5 Ang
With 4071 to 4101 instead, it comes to 4100.0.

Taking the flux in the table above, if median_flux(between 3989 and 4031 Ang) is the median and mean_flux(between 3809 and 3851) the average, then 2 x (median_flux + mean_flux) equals 69.6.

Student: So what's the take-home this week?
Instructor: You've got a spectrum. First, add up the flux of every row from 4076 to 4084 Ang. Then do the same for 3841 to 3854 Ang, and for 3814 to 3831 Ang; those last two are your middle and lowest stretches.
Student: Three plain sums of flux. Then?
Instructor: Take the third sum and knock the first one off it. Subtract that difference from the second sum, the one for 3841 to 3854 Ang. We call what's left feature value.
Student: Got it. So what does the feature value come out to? 23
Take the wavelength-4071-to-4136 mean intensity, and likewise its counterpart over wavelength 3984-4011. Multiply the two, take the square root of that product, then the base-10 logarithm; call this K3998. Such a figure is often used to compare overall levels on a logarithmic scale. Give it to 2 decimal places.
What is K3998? 1.25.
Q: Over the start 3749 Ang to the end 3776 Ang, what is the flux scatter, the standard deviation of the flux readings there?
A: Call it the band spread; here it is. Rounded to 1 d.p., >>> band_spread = 1.7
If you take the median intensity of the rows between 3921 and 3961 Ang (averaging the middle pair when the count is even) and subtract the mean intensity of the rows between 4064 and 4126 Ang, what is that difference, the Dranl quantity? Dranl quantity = 0.19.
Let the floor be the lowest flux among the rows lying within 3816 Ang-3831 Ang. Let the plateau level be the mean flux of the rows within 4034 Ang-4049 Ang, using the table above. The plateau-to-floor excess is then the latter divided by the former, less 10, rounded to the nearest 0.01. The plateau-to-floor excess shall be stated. -8.79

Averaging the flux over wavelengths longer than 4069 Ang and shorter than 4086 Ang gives 17.6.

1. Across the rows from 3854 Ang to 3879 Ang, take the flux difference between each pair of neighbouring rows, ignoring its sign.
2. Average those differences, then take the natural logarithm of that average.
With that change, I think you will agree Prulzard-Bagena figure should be 0.5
